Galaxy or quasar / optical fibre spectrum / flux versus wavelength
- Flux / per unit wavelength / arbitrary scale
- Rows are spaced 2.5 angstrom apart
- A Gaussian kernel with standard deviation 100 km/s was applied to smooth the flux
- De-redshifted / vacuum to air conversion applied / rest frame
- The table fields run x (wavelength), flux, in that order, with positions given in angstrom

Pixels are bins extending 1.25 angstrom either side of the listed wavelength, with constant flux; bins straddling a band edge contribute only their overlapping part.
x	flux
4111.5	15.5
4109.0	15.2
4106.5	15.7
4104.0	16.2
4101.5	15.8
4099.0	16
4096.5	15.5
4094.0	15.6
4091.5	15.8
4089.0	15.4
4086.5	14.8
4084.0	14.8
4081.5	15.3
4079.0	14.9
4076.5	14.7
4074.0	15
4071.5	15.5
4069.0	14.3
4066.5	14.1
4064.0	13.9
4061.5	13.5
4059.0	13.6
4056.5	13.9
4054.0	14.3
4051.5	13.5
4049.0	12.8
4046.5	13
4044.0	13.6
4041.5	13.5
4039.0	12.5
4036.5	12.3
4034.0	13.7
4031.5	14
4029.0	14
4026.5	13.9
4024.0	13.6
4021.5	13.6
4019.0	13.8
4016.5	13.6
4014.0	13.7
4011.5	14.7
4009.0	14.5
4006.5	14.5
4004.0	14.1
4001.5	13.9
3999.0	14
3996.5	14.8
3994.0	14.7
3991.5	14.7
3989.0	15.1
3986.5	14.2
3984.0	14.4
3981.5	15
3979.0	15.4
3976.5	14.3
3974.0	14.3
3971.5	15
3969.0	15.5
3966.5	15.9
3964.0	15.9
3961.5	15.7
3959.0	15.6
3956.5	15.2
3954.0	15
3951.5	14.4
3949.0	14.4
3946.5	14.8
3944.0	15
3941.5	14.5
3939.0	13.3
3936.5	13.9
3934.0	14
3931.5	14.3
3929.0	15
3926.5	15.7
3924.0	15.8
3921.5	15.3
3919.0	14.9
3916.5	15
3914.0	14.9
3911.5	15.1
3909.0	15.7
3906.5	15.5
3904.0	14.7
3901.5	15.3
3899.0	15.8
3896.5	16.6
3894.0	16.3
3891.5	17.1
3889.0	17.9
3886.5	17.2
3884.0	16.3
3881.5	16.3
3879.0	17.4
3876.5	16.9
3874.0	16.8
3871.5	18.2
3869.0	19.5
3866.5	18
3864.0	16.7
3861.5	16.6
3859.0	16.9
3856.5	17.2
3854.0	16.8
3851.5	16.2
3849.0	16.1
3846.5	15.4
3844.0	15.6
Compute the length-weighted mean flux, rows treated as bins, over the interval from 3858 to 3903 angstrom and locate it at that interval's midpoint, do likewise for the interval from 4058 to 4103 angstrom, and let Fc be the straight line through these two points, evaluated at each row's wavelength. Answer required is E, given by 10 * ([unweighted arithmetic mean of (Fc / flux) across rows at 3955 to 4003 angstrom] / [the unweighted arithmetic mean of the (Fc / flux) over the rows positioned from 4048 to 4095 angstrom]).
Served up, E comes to 10.3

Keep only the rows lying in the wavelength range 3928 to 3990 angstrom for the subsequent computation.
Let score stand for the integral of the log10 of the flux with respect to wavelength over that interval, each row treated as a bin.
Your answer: 72.5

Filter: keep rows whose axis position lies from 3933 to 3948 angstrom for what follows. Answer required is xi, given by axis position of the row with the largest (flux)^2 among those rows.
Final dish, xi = 3944.0 angstrom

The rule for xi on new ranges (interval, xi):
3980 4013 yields 3989.0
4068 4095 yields 4091.5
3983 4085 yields 4071.5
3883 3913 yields 3889.0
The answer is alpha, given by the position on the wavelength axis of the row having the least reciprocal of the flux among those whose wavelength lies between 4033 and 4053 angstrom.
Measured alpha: 4034.0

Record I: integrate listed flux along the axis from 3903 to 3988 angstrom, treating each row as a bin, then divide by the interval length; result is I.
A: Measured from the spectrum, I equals 14.9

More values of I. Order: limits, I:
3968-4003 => 14.7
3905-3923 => 15.2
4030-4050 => 13.2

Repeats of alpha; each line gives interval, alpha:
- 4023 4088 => 4071.5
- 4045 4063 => 4054.0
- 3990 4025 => 3996.5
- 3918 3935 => 3924.0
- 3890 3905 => 3891.5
